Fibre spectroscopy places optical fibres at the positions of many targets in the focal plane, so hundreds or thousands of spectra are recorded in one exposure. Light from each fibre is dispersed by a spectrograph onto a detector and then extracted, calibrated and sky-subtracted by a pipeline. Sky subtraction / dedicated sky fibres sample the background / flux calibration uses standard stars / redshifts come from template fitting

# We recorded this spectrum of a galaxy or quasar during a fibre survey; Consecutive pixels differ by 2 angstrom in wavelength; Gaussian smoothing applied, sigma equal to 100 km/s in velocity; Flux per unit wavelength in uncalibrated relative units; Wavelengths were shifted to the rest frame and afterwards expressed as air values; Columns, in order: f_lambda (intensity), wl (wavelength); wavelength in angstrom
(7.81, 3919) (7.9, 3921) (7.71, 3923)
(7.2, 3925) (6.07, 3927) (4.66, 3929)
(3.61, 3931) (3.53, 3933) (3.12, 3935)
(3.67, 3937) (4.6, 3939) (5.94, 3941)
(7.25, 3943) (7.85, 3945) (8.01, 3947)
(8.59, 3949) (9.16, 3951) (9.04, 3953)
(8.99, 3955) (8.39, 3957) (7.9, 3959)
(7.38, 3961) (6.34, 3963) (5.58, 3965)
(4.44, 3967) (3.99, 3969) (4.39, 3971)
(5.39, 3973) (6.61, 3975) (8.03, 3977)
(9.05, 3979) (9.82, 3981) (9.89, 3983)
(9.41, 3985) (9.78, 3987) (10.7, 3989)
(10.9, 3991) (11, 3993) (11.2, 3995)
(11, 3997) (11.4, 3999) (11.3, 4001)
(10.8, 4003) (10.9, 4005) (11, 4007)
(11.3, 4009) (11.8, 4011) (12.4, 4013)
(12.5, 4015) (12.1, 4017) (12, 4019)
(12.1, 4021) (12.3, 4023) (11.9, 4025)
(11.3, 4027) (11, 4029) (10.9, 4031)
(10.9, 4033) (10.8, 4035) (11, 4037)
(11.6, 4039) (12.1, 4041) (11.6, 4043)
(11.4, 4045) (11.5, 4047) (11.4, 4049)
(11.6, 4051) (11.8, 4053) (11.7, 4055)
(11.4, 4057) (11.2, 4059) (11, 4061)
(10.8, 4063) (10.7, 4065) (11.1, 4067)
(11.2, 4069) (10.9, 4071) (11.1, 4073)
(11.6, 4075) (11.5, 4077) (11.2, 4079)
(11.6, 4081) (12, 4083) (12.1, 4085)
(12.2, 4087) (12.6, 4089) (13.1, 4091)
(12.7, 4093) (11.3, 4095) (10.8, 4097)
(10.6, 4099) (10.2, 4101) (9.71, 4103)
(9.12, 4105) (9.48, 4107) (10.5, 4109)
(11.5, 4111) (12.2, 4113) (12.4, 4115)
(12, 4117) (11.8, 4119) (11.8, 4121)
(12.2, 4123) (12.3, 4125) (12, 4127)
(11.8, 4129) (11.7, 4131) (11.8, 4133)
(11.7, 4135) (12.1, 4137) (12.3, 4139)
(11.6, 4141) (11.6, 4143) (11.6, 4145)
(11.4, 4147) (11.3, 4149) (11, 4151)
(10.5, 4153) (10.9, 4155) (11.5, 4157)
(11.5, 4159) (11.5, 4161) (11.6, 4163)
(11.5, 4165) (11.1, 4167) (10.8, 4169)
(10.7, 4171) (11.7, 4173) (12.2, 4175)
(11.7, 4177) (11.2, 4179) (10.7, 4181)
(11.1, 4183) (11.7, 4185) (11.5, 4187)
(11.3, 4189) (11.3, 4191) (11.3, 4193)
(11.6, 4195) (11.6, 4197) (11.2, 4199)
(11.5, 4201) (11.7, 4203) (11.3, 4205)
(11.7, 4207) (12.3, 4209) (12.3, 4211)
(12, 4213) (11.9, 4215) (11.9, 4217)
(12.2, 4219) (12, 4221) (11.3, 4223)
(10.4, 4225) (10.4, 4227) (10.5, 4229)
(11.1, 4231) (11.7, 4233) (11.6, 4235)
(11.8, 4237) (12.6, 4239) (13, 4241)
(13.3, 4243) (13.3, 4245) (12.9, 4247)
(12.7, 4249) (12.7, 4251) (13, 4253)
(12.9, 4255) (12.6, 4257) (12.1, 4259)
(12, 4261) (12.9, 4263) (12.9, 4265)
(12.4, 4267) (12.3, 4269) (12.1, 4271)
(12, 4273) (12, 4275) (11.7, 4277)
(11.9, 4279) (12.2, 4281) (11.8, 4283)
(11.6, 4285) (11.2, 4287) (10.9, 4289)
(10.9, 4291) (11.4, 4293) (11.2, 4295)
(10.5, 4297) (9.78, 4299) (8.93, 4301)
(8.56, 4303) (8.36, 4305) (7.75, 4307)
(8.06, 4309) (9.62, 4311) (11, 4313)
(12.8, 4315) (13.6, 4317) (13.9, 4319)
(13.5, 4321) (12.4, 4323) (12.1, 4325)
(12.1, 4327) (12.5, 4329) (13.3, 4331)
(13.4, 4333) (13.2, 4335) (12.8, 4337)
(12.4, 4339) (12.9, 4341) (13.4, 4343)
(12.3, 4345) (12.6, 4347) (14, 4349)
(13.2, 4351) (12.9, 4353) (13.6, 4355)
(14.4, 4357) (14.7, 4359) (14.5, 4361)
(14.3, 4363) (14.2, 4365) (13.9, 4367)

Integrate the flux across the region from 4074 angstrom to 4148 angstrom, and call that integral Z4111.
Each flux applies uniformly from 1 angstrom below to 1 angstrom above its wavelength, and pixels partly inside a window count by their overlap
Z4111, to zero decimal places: 856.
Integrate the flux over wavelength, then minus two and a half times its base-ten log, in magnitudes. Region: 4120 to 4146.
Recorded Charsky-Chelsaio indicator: -6.2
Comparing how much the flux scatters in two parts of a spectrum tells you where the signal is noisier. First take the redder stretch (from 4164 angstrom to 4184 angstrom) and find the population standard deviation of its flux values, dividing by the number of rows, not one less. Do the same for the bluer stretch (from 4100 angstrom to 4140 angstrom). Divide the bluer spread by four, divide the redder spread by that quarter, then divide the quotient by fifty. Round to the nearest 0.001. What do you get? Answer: 0.038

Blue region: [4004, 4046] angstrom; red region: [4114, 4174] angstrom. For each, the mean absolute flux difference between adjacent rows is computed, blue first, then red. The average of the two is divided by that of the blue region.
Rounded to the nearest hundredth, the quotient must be 0.93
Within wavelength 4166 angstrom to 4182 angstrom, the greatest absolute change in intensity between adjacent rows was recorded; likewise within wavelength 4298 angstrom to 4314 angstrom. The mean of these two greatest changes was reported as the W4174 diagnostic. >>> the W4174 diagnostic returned 1.3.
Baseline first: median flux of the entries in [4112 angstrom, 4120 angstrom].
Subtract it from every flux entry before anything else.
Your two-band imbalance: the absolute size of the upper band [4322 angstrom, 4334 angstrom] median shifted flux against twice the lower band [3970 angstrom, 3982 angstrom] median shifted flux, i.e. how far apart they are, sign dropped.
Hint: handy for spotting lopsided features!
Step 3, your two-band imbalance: 10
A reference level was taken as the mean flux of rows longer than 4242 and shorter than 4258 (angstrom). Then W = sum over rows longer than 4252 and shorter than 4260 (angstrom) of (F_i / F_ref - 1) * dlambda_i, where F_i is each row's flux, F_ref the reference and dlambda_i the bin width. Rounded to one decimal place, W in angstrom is -0.2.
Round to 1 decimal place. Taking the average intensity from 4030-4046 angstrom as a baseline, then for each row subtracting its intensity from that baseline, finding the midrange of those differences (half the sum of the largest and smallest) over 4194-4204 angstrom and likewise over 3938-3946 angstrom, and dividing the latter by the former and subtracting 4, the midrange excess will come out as -35.2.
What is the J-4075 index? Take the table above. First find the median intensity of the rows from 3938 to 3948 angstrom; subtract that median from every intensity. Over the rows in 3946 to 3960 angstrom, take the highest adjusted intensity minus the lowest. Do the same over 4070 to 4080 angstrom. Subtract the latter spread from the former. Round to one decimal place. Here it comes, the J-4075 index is 0.6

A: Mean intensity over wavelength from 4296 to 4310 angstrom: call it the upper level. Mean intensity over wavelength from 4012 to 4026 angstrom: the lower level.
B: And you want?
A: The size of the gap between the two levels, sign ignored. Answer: 3.3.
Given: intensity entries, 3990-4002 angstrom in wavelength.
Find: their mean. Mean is 11.1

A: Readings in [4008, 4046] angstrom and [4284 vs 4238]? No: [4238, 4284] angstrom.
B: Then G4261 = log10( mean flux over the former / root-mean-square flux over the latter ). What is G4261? -0.031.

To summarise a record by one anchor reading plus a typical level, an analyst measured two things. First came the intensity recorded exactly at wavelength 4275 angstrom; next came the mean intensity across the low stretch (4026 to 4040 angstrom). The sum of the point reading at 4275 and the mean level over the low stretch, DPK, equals 23.1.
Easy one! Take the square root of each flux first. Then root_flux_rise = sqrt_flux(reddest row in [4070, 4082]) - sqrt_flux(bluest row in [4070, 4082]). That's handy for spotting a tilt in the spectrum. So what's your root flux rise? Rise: 0.104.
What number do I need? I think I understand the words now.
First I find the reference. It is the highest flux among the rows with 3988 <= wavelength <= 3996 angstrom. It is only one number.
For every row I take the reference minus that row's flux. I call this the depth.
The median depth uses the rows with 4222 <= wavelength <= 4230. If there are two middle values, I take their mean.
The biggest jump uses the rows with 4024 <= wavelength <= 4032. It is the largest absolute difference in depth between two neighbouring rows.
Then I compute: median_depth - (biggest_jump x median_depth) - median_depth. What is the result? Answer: -0.45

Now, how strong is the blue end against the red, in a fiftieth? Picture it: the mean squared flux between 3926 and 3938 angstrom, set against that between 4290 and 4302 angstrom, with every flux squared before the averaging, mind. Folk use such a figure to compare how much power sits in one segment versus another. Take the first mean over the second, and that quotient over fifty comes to 0.0033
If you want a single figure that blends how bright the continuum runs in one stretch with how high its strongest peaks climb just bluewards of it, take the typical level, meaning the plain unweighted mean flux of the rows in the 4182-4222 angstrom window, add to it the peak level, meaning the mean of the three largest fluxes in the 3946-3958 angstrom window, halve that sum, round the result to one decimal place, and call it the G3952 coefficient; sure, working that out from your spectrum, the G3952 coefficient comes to 10.4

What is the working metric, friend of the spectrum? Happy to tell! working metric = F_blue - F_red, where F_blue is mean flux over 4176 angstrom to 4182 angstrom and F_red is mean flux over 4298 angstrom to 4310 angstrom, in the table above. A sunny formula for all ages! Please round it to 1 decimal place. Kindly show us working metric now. 2.6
